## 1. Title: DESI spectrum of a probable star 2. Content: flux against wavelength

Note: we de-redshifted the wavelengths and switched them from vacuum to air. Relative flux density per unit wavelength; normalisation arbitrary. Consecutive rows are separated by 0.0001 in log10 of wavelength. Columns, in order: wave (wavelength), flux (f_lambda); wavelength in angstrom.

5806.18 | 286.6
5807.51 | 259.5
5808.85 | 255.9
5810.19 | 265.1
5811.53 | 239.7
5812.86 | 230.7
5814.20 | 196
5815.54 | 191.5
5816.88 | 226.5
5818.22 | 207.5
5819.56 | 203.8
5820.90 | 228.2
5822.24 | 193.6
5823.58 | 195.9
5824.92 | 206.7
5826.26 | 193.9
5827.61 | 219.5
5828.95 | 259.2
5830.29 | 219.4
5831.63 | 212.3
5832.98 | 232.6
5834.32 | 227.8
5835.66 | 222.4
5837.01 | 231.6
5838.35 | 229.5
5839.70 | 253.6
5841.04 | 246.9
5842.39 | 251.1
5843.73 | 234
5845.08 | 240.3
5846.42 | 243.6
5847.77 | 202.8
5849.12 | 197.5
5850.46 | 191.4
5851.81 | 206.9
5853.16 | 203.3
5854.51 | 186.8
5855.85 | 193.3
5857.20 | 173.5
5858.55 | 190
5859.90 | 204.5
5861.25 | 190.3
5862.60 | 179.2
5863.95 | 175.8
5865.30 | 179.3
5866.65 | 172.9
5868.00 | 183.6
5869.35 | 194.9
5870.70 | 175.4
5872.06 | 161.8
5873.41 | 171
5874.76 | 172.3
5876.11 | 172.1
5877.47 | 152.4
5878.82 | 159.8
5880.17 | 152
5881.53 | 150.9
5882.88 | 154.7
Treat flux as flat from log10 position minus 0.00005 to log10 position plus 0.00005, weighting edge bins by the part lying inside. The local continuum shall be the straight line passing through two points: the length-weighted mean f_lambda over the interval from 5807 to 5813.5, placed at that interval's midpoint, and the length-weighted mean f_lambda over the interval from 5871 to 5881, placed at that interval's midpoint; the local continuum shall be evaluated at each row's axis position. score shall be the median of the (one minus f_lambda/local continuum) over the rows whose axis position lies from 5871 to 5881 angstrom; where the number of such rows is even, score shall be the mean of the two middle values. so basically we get -0.002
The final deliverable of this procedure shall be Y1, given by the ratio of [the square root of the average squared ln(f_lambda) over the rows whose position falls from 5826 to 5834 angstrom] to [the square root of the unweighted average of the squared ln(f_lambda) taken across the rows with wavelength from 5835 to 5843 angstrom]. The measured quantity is 0.99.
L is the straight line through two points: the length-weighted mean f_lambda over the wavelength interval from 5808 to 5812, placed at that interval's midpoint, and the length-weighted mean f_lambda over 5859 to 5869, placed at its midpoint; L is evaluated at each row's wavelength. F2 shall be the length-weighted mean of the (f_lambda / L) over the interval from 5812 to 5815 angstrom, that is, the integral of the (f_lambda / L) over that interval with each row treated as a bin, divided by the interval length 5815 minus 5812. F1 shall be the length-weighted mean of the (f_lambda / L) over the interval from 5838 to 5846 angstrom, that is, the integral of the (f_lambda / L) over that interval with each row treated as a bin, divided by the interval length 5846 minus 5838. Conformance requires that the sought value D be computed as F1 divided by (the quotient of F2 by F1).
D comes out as 1.52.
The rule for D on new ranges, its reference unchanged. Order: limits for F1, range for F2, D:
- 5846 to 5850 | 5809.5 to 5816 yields 1.18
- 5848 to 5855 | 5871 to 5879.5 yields 1.00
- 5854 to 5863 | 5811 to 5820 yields 1.12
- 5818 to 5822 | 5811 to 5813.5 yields 0.82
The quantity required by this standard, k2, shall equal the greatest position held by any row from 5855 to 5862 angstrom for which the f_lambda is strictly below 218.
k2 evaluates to 5861.25 angstrom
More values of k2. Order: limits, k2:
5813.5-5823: 5822.24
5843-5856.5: 5855.85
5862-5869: 5868.00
